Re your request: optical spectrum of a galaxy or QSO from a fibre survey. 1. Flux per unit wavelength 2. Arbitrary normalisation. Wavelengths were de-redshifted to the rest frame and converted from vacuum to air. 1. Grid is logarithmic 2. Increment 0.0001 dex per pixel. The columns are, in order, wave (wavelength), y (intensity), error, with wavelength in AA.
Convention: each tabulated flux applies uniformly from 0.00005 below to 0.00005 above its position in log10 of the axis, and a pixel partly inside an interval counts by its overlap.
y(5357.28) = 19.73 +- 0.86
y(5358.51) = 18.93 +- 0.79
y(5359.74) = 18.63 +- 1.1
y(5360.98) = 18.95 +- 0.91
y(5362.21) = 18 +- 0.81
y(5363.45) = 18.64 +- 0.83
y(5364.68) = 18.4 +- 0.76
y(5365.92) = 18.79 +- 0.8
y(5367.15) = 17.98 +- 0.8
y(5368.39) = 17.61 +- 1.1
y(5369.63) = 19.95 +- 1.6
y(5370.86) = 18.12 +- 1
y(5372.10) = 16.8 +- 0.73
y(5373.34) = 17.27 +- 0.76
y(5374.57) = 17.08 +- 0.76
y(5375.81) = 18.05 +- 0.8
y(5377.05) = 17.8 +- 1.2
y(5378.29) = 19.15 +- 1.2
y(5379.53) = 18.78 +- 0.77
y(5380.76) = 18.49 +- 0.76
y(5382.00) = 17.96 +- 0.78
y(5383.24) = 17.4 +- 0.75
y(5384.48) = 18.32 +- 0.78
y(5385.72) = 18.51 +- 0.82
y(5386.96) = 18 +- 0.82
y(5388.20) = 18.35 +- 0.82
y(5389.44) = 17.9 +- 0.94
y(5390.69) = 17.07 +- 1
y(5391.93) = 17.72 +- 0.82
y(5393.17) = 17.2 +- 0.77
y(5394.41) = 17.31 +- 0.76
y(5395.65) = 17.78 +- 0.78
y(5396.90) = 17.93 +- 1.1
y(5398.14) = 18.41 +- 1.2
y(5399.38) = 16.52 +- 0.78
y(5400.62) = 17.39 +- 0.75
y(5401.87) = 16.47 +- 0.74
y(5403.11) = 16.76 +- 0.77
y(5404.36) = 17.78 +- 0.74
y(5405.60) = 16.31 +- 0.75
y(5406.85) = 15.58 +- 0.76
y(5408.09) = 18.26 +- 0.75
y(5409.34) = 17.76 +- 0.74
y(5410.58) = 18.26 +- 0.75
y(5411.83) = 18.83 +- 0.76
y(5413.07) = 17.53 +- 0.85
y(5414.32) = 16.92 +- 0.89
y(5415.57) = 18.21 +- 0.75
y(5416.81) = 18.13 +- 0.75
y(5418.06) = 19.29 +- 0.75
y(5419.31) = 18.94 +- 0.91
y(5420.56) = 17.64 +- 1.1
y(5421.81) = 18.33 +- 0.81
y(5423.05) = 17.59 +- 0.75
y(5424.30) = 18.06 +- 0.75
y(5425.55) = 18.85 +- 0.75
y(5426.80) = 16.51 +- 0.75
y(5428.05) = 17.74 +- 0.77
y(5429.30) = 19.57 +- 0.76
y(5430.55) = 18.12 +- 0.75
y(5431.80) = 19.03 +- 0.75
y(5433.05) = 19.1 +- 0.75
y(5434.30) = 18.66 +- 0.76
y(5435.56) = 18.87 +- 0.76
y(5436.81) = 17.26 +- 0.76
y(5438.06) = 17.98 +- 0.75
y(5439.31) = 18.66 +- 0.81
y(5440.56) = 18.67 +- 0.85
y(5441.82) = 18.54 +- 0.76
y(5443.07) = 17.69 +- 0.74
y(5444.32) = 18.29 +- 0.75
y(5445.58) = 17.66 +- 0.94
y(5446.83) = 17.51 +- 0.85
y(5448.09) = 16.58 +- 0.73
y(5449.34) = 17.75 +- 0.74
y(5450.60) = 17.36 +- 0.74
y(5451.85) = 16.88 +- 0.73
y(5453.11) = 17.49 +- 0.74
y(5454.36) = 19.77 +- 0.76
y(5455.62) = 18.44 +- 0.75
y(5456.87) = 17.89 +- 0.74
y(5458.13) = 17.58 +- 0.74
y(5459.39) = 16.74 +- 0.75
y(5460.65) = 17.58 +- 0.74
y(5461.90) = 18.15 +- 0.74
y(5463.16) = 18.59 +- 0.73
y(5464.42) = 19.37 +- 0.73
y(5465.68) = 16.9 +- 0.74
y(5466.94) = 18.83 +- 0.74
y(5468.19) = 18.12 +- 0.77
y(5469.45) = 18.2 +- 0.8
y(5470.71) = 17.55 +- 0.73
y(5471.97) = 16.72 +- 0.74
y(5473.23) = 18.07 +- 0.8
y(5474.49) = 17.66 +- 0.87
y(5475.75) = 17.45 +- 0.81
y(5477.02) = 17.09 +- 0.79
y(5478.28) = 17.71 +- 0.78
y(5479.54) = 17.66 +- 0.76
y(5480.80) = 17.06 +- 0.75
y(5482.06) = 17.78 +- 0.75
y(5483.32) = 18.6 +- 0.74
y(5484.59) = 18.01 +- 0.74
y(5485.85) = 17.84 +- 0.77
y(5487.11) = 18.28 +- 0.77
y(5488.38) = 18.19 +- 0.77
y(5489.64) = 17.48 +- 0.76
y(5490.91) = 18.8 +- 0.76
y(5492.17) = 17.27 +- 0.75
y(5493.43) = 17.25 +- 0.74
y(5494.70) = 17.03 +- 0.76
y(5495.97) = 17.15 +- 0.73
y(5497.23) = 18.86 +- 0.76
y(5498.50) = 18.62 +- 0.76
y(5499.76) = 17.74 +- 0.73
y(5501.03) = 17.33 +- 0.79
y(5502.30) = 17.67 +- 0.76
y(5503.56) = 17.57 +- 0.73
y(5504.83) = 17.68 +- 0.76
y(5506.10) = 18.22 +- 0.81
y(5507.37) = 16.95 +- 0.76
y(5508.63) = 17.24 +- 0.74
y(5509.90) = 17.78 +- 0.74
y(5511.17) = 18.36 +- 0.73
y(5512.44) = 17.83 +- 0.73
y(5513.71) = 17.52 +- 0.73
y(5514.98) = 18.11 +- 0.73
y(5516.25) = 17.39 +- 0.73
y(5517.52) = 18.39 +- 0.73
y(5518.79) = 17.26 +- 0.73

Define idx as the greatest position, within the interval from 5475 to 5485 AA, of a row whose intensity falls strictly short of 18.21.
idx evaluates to 5484.59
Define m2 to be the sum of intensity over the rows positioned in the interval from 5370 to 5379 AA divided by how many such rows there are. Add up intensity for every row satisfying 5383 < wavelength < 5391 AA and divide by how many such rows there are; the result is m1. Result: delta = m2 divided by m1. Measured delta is 0.99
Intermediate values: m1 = 17.9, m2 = 17.8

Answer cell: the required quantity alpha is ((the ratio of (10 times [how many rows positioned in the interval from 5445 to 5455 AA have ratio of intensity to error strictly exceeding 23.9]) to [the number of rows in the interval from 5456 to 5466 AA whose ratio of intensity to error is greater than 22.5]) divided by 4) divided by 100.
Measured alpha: 0.007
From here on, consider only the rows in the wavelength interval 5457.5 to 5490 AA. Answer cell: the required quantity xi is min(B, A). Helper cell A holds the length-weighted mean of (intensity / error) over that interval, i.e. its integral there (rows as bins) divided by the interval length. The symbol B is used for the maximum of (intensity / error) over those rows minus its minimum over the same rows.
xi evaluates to 6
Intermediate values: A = 23.4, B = 6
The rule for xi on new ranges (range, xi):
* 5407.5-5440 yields 10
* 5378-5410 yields 9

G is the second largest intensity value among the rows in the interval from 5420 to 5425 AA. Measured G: 18.06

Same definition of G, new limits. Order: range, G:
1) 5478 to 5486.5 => 18.01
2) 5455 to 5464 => 18.44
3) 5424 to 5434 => 19.1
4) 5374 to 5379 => 18.05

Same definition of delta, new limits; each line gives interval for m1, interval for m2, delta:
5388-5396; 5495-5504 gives 1.01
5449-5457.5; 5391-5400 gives 0.98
